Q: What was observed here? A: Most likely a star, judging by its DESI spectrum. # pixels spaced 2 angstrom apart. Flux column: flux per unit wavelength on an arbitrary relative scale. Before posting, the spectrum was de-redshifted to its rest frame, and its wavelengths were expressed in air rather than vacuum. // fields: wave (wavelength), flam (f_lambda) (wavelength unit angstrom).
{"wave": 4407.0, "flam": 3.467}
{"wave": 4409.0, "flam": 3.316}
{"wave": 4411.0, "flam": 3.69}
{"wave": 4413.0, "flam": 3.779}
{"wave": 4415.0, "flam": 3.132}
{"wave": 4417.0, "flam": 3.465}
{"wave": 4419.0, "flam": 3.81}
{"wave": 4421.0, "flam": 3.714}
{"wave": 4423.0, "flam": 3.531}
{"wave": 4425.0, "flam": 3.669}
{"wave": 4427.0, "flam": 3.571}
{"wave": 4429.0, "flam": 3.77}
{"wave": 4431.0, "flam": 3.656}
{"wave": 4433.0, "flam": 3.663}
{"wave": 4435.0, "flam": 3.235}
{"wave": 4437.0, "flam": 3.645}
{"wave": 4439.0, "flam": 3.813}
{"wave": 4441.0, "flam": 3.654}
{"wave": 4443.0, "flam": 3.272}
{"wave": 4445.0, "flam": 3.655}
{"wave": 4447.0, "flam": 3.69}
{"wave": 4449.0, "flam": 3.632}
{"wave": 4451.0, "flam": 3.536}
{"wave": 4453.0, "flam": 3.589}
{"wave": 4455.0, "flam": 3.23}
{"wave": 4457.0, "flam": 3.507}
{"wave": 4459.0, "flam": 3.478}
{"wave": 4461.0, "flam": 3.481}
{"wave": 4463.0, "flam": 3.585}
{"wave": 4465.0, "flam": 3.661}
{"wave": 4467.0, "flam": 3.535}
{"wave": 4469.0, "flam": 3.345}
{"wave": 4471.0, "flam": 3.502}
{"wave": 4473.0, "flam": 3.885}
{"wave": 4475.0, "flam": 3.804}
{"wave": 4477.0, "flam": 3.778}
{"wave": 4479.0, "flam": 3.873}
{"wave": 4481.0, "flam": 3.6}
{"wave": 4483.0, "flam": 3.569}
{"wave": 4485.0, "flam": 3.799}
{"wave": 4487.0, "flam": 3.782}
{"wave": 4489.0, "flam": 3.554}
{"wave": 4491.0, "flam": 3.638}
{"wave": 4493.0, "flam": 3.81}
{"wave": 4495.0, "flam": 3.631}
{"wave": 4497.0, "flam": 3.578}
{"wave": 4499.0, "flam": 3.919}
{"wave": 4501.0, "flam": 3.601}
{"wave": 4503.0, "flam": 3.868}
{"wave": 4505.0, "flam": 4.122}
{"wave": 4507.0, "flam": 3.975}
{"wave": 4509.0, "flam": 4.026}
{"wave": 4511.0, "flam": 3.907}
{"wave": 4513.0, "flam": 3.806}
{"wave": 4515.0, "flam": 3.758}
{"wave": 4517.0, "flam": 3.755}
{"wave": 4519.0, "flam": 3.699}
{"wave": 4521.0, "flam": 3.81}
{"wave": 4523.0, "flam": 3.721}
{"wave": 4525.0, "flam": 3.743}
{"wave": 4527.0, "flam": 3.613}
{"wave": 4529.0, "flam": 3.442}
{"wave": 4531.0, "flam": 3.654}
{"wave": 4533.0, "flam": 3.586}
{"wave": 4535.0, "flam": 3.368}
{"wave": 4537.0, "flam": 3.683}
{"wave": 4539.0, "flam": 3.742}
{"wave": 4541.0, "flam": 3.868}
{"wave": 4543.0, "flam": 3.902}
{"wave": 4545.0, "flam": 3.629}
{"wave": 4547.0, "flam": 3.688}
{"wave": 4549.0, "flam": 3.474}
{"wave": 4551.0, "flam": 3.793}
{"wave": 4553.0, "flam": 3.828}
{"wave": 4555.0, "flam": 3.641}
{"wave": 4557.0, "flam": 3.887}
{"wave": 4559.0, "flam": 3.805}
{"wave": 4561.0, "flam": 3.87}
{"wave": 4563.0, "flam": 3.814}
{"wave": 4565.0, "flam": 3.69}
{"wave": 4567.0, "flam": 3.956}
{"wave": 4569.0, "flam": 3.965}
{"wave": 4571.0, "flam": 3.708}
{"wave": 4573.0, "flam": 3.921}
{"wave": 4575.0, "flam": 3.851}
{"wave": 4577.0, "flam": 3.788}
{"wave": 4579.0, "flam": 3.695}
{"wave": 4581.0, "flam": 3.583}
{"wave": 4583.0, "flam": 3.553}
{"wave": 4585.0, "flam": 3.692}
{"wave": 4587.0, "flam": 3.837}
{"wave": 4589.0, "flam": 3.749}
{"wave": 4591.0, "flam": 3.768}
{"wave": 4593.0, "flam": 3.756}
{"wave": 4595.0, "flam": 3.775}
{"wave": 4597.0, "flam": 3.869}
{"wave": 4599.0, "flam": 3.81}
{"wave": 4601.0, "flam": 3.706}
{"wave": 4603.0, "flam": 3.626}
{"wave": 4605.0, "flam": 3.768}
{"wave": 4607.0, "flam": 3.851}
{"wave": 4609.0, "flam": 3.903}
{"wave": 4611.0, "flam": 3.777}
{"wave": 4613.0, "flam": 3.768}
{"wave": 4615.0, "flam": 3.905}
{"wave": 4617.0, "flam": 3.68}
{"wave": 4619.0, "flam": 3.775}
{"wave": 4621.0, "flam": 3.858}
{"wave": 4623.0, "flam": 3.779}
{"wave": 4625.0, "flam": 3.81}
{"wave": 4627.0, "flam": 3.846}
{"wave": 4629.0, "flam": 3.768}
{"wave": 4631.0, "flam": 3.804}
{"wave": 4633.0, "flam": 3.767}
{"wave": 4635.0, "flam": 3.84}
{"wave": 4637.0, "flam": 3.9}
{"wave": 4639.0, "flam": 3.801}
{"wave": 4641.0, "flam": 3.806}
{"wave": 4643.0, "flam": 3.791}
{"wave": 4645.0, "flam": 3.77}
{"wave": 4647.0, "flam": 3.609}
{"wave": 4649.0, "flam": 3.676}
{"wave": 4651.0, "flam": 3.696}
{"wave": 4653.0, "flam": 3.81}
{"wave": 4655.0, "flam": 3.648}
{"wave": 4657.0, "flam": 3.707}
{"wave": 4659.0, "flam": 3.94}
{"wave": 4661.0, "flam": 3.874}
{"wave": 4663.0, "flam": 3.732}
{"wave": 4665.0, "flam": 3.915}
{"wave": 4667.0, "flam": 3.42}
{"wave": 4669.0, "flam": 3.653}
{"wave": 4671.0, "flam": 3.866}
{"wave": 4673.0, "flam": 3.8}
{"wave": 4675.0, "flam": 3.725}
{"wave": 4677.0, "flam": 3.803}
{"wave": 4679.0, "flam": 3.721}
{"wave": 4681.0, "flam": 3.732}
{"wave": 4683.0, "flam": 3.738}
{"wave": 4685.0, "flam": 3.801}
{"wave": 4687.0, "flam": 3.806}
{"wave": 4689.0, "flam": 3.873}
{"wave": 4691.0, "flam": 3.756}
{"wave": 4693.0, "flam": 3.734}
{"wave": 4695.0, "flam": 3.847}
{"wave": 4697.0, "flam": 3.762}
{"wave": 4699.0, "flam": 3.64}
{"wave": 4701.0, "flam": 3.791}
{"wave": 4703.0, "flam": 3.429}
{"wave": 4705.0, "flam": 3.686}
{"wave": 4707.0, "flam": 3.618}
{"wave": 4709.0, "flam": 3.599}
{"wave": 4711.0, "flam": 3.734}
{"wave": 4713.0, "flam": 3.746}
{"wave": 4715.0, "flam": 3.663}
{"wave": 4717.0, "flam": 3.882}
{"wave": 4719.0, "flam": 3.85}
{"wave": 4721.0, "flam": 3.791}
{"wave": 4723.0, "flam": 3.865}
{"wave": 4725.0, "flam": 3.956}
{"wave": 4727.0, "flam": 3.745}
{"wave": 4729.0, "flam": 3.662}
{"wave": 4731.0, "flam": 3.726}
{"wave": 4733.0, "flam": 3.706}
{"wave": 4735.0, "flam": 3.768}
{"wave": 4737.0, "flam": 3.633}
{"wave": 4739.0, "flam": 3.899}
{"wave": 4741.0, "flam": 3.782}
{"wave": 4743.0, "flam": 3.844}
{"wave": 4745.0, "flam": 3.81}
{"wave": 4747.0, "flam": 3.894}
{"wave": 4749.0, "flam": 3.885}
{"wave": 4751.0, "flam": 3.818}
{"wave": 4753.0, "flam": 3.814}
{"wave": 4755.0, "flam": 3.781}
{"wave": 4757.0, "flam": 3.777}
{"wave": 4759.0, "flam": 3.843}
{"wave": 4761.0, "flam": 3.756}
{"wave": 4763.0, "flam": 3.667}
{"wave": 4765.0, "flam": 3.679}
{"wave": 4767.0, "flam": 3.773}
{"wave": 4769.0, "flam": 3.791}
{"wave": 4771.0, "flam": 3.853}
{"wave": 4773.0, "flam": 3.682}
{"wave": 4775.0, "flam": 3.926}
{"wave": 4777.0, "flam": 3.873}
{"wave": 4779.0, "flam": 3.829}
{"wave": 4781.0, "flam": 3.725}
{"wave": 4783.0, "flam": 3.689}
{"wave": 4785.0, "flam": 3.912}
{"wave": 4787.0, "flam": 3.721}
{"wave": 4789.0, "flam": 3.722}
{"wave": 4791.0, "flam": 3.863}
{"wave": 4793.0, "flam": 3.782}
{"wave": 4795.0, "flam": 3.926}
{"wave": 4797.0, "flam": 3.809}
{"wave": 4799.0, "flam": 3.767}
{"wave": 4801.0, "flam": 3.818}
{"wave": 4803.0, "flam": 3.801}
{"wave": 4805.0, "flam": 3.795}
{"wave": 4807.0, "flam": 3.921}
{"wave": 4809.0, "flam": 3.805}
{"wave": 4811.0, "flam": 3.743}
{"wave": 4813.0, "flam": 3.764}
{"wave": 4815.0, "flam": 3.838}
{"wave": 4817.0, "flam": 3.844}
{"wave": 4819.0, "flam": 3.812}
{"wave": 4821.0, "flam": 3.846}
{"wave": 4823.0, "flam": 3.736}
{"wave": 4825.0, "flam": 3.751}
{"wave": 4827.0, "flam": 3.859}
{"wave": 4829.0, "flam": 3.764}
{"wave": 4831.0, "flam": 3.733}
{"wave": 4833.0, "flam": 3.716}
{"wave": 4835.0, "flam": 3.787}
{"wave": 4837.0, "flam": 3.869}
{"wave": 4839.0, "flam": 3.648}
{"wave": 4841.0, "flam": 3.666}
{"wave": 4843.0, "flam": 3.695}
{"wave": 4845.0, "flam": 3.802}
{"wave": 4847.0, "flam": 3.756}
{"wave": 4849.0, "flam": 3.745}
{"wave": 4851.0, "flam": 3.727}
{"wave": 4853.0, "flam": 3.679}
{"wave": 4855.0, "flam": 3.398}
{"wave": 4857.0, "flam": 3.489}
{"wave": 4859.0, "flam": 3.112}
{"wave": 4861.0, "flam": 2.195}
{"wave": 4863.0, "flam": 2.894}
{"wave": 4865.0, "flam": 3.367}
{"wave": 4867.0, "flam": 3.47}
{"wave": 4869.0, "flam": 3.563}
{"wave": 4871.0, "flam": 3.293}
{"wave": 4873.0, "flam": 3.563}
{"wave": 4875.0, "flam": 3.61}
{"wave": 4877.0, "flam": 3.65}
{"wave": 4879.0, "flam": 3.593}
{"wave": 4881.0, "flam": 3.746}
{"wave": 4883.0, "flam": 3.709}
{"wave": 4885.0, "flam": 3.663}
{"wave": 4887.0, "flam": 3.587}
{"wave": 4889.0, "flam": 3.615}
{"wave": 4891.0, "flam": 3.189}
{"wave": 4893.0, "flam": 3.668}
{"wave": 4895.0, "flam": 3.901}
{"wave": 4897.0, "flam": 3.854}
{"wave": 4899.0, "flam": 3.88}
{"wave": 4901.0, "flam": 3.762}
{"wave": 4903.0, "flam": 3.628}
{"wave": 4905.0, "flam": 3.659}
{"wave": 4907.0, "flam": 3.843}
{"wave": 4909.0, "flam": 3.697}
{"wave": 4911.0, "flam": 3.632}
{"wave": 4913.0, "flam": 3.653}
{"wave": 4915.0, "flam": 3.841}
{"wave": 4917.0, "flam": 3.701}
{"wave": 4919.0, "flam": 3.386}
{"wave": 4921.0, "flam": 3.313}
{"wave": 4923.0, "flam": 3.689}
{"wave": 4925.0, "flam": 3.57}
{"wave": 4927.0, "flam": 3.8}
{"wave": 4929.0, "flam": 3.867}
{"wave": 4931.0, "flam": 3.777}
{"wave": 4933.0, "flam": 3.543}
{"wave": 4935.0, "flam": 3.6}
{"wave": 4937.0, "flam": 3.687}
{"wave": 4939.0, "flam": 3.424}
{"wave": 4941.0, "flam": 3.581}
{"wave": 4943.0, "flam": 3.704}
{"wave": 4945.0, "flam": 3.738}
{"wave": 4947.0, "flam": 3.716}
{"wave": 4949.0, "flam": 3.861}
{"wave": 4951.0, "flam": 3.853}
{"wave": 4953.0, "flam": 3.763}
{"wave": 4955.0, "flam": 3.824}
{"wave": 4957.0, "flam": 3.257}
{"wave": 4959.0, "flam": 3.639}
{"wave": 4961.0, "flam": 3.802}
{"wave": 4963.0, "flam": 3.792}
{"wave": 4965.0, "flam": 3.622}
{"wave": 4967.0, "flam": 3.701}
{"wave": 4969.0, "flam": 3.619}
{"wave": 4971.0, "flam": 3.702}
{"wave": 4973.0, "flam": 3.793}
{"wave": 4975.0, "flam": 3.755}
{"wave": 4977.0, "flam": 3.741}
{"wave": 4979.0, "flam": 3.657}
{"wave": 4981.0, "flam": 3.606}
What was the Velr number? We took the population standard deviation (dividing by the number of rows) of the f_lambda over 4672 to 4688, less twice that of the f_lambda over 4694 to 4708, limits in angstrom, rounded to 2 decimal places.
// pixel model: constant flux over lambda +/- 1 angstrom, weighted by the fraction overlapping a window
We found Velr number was -0.22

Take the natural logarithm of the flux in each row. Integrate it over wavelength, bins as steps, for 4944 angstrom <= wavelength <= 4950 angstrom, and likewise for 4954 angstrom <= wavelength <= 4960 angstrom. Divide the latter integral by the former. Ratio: 0.96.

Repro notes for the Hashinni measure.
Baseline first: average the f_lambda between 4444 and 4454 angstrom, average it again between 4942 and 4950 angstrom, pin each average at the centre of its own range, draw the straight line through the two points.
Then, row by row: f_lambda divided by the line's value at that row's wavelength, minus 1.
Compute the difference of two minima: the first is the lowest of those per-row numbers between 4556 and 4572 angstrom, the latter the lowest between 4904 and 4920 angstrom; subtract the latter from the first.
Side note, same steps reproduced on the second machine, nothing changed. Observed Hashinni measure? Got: 0.11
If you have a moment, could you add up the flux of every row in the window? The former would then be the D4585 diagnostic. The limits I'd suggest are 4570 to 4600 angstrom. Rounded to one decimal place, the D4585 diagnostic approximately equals 56.4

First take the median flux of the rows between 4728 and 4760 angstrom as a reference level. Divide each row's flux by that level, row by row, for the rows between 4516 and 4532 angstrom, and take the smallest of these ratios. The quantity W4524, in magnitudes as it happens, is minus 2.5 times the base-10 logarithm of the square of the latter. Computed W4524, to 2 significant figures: 0.21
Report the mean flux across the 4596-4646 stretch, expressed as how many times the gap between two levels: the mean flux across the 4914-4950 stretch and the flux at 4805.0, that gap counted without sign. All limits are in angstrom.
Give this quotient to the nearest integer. 27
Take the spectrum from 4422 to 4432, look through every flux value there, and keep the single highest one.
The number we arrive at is 3.77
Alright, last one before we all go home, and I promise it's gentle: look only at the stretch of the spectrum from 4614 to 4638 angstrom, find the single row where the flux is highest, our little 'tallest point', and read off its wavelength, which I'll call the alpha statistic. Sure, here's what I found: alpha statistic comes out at 4615.0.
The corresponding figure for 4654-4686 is 4659.0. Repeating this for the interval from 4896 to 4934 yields 4899.0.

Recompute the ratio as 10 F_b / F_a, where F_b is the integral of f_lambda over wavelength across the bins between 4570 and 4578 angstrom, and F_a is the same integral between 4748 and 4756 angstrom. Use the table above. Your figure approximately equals 10.0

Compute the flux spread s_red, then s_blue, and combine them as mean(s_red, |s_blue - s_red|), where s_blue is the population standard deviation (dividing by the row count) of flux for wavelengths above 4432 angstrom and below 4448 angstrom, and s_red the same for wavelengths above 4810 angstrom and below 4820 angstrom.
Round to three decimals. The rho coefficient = 0.097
